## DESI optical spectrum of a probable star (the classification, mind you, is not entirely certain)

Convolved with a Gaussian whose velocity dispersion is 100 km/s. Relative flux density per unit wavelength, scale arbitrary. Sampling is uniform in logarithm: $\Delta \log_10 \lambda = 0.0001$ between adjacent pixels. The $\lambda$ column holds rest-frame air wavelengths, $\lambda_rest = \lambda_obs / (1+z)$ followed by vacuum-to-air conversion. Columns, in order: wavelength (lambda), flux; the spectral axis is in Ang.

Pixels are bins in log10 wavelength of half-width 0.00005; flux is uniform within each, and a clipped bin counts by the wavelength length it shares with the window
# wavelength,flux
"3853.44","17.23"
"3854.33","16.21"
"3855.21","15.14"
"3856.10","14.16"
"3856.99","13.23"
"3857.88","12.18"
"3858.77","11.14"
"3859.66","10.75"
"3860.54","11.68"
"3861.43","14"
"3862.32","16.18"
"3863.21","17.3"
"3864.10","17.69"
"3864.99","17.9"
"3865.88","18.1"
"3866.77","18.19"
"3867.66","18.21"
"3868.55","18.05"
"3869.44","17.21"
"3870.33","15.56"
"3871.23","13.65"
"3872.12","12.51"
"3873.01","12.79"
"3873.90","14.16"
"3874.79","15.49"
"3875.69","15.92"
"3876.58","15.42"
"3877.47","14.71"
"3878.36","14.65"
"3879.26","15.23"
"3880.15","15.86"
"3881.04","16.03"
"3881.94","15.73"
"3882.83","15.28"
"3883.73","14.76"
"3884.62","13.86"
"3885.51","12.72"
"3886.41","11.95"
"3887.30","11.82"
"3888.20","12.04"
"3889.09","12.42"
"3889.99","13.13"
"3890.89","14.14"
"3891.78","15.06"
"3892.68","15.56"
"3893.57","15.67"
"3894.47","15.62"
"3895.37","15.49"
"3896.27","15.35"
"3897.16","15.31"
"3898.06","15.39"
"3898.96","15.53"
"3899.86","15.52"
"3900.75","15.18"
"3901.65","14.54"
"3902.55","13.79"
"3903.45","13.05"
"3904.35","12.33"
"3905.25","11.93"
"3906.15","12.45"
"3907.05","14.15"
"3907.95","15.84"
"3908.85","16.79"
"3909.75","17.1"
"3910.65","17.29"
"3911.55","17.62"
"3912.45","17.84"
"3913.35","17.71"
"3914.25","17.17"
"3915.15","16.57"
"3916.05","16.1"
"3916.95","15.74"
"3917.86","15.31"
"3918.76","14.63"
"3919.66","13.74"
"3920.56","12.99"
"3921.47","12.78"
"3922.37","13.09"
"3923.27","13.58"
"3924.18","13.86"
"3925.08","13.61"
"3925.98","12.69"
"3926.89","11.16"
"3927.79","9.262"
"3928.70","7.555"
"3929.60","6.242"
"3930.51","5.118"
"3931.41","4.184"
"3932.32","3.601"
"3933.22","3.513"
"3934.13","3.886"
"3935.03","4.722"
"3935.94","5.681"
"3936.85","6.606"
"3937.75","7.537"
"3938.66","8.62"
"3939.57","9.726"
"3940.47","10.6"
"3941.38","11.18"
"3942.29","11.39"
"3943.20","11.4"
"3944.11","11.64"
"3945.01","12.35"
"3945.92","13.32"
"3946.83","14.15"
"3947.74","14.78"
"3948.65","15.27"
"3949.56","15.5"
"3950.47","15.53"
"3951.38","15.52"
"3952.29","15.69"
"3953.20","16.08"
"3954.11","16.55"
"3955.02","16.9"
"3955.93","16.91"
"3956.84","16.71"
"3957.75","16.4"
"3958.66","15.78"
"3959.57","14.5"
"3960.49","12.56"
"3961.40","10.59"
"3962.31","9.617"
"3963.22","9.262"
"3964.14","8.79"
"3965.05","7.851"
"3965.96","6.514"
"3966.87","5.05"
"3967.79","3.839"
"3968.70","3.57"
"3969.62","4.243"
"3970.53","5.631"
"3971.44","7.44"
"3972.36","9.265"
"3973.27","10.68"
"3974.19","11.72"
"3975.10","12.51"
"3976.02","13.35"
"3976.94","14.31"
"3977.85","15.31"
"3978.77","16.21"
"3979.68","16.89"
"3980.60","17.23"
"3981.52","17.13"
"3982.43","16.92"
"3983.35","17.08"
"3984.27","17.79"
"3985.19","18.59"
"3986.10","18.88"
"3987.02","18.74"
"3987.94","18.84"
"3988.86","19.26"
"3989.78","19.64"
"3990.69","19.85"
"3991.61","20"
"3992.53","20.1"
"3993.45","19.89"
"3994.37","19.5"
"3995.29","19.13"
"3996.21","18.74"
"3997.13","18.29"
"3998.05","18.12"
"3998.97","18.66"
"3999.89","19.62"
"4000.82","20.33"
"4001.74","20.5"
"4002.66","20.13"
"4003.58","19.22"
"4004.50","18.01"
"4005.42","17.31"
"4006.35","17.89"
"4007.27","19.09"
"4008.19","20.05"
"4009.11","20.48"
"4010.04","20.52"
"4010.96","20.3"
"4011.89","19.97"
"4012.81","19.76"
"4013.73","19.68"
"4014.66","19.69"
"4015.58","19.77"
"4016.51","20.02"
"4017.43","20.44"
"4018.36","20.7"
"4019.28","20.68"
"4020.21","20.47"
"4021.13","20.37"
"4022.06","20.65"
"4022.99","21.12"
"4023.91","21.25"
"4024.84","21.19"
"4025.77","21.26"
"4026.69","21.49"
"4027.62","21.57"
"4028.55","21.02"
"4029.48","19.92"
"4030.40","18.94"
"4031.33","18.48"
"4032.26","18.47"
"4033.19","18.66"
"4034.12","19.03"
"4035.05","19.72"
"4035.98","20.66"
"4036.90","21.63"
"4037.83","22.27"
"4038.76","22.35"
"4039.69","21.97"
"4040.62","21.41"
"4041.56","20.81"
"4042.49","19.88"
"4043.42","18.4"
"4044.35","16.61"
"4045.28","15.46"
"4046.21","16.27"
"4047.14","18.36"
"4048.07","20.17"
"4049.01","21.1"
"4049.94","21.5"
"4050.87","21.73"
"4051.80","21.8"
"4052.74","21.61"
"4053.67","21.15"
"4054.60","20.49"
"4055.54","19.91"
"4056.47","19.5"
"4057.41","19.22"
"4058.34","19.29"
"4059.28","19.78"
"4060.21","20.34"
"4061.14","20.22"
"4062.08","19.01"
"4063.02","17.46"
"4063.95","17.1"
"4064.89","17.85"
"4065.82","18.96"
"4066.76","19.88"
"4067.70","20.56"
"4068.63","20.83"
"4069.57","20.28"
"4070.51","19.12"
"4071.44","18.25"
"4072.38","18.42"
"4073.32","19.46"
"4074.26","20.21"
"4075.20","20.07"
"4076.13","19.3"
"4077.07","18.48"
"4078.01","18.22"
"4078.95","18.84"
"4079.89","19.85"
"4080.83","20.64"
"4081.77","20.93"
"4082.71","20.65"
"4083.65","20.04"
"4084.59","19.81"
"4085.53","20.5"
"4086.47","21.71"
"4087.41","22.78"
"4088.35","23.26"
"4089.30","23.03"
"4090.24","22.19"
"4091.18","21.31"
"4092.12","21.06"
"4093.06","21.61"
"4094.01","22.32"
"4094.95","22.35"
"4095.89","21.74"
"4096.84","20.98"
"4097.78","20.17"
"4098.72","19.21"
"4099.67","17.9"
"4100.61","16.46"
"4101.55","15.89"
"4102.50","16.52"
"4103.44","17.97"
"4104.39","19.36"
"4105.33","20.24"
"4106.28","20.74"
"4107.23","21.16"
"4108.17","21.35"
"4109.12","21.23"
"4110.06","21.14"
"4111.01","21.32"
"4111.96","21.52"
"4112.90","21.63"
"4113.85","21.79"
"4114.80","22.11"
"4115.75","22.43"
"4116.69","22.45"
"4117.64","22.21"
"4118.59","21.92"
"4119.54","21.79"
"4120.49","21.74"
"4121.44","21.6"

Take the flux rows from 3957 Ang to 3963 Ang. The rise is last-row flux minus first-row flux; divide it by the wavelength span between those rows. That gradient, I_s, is -1.5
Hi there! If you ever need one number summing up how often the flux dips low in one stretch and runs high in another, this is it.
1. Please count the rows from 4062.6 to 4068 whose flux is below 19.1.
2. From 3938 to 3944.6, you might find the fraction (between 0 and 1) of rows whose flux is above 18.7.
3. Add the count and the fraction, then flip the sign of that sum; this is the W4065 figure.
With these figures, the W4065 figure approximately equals -4.0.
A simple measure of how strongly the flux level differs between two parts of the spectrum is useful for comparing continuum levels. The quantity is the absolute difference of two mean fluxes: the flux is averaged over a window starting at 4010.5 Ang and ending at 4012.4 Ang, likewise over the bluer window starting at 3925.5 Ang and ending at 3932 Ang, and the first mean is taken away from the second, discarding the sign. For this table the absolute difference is 12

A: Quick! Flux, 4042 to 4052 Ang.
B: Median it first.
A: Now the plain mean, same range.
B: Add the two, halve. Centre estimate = 19.5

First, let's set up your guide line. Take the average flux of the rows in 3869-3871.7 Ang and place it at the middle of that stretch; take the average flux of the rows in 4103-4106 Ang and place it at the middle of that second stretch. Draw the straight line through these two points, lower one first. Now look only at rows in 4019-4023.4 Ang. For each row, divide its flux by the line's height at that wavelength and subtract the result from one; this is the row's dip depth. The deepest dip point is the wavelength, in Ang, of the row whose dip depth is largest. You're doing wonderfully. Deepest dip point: 4021.13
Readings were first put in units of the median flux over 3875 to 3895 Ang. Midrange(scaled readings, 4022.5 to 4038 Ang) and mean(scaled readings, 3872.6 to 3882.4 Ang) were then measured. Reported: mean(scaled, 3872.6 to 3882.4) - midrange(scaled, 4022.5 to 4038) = -0.35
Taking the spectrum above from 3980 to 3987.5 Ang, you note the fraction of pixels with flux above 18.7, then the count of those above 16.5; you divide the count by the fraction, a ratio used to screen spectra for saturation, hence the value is 32.0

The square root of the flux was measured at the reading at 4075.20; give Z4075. 4.5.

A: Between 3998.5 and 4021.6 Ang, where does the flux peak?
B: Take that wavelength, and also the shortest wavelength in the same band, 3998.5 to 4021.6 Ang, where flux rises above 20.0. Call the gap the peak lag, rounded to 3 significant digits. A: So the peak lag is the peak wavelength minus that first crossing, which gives 17.5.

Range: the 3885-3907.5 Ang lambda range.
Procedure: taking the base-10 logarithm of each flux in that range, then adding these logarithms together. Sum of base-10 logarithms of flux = 28.6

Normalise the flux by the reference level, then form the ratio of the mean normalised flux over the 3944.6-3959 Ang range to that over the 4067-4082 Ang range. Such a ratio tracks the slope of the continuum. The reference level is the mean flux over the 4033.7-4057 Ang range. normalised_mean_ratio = 0.79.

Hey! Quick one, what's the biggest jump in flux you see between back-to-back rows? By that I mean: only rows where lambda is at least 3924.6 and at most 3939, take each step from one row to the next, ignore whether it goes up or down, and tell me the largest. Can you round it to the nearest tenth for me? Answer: 1.9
